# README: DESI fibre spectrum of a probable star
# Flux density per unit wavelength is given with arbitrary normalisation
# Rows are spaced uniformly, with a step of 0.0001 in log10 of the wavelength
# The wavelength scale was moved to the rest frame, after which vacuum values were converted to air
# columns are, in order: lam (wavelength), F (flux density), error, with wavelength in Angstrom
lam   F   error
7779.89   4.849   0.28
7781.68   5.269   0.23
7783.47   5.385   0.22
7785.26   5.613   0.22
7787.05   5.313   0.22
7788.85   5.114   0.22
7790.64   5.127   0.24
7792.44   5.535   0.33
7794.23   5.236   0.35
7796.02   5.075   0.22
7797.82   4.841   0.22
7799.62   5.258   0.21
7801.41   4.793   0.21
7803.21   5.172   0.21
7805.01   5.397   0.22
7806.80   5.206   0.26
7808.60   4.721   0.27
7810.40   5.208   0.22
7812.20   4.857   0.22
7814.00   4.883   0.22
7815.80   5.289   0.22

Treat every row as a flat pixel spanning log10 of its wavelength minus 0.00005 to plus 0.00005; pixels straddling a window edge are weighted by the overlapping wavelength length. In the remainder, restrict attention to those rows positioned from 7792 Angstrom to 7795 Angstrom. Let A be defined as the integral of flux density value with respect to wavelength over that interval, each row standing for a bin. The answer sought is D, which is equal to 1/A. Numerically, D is 0.062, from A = 16.1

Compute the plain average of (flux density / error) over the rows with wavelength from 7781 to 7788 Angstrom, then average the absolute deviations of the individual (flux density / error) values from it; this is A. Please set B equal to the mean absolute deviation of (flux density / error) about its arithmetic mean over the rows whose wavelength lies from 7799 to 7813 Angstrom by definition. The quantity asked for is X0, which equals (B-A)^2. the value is 1.6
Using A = 0.7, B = 2.0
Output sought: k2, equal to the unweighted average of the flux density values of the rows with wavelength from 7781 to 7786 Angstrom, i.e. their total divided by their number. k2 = 5.4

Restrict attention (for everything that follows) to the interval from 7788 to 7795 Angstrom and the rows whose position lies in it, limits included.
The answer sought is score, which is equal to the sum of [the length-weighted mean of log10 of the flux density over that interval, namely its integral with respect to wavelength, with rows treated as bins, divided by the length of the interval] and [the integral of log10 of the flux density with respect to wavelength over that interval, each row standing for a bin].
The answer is 5.76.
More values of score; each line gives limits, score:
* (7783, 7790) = 5.82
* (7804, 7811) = 5.68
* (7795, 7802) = 5.59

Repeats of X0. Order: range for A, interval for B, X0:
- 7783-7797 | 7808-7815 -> 1.1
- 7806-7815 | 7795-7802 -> 0.9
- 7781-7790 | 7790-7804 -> 3.8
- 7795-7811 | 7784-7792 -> 0.3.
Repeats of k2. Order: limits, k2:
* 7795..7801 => 5.1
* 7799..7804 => 5.1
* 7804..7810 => 5.1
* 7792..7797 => 5.3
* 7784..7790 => 5.3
